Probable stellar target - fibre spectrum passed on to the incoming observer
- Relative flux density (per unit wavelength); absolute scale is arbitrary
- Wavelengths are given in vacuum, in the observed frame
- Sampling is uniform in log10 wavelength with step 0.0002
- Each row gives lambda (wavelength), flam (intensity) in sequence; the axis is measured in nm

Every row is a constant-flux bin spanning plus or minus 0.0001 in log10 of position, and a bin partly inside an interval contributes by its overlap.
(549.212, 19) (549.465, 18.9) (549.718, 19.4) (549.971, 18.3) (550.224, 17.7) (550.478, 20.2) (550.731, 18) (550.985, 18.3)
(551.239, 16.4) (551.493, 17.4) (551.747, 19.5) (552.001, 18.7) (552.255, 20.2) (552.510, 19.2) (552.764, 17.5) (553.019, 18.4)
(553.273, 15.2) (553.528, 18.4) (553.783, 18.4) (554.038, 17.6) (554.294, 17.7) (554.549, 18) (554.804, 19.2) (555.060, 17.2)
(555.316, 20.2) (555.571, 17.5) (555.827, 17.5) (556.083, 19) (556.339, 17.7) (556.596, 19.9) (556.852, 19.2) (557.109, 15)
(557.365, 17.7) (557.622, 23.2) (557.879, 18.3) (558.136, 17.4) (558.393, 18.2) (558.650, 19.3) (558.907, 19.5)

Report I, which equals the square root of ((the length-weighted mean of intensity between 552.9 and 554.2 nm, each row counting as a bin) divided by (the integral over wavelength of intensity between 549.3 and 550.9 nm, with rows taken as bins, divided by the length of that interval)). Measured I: 0.97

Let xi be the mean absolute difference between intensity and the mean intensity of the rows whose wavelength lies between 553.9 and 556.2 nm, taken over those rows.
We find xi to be 0.84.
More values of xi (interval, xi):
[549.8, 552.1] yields 0.80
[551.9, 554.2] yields 0.94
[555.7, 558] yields 1.52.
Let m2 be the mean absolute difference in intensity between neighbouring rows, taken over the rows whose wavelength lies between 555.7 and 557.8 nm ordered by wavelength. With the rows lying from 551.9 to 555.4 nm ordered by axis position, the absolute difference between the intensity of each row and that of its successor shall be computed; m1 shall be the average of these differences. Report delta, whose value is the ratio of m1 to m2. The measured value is 0.6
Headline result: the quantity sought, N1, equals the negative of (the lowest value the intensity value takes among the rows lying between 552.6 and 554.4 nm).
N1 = -15.2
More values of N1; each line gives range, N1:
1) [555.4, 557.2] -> -15.0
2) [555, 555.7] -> -17.2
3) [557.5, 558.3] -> -17.4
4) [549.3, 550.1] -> -18.3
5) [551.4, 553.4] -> -15.2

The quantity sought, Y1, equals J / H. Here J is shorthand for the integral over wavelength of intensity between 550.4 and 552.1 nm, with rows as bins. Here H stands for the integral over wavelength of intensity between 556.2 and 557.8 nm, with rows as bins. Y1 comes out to 1.0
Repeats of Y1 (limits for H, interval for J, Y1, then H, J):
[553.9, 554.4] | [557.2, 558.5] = 2.8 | 9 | 25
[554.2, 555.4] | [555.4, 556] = 0.5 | 22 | 11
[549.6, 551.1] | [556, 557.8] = 1.2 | 28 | 34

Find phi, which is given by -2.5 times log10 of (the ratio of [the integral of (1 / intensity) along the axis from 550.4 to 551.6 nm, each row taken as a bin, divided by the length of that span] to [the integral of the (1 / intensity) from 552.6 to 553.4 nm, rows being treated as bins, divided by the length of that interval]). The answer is 0.056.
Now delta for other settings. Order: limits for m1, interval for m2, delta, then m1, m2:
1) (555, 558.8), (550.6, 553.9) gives 1.5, 2.25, 1.5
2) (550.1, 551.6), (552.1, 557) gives 1.1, 1.58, 1.4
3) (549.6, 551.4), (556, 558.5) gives 0.6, 1.43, 2.6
